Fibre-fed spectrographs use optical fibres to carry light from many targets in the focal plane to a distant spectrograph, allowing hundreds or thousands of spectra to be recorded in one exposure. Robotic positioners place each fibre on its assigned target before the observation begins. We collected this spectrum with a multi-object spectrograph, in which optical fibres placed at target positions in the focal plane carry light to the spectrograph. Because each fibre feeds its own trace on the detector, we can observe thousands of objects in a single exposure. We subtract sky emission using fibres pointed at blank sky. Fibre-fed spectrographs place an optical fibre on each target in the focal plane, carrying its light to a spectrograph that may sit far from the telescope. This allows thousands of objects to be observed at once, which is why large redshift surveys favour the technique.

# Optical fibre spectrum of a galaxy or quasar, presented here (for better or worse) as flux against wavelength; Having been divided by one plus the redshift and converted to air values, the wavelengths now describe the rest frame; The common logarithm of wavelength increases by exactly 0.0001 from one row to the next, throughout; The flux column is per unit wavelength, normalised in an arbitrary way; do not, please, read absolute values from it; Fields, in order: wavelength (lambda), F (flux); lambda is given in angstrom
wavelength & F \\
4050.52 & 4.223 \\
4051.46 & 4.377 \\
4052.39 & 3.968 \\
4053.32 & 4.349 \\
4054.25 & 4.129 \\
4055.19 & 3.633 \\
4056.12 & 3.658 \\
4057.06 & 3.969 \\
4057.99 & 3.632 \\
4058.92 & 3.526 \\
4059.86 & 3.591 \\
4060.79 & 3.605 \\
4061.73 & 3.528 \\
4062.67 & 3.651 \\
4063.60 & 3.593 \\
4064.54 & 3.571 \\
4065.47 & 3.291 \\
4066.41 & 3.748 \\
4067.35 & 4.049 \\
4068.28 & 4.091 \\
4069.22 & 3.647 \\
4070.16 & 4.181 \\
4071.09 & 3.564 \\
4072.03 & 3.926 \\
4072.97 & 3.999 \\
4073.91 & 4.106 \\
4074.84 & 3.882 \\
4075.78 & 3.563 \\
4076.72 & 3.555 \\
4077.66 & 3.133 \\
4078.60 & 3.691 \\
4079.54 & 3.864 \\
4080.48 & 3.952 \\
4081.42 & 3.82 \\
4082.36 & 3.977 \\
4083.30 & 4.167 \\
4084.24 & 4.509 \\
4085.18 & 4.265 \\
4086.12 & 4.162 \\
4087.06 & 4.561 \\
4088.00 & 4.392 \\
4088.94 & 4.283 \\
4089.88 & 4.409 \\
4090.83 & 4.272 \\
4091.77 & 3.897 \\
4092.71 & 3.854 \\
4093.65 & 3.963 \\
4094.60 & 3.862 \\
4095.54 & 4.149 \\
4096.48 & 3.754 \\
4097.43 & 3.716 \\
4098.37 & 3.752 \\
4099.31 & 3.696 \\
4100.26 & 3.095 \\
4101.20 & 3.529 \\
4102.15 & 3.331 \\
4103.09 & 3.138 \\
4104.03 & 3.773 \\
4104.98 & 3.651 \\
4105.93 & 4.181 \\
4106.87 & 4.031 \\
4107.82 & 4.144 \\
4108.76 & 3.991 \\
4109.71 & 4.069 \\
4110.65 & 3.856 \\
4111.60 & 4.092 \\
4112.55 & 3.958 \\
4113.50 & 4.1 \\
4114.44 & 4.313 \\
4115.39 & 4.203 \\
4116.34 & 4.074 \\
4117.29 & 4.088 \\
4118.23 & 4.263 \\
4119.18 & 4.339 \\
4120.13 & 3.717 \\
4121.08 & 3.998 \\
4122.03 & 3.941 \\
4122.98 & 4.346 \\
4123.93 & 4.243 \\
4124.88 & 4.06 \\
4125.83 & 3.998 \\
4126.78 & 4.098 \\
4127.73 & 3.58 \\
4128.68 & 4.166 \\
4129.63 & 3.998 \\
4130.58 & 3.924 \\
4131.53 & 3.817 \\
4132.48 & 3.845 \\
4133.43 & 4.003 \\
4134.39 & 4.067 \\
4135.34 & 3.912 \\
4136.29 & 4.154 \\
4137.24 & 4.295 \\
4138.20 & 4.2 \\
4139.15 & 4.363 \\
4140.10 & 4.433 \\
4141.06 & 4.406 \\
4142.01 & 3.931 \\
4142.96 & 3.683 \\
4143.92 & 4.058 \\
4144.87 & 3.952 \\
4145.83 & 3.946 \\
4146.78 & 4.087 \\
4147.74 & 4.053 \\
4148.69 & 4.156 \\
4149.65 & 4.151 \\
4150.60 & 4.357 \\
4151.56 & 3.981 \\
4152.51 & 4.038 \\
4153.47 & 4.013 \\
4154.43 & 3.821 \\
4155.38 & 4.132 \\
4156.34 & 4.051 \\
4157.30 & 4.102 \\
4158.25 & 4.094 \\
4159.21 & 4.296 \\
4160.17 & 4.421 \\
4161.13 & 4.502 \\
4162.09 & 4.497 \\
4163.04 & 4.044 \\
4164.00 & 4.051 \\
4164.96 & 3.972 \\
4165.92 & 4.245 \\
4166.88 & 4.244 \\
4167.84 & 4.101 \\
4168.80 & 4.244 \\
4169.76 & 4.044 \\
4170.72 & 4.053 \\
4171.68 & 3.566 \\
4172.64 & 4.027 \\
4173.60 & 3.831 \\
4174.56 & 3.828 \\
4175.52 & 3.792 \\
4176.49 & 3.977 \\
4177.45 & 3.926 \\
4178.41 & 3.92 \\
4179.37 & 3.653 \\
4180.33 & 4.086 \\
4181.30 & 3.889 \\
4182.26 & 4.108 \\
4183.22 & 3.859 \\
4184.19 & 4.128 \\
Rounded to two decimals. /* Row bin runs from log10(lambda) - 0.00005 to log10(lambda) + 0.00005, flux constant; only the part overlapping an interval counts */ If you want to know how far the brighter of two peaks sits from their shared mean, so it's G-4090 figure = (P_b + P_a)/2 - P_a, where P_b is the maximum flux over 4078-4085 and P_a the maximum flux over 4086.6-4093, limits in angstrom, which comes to -0.03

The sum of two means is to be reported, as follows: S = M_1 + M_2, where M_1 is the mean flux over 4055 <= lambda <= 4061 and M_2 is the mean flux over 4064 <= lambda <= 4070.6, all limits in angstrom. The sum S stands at 7.46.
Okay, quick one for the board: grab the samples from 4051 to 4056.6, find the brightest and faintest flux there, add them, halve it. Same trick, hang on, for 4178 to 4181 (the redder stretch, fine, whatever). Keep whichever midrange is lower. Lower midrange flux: 3.87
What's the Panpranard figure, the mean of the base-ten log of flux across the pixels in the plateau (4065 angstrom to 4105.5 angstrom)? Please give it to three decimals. 0.585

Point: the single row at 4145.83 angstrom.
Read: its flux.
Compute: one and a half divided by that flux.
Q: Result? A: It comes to 0.38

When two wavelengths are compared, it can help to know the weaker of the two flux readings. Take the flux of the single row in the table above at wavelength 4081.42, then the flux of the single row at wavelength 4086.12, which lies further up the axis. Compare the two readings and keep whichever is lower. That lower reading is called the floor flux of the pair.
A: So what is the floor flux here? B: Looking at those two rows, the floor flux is 3.82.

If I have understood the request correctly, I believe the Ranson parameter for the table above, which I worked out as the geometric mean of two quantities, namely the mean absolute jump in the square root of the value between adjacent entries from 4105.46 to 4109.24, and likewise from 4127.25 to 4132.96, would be 0.0409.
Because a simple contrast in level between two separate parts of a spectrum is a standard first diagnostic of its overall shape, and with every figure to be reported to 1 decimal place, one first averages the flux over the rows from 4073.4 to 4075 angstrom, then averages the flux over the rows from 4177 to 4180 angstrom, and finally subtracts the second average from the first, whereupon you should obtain 0.2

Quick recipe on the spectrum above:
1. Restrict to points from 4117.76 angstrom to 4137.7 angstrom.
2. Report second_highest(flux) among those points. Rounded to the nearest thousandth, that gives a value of 4.339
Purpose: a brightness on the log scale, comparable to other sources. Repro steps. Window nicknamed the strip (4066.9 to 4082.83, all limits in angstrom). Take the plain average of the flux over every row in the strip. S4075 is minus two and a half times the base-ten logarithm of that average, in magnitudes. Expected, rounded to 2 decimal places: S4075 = -1.46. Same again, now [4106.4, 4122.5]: -1.52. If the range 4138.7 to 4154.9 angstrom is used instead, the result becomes -1.53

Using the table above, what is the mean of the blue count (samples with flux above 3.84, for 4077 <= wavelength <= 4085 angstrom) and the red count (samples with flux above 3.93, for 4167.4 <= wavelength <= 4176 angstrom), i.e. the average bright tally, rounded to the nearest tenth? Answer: 5.0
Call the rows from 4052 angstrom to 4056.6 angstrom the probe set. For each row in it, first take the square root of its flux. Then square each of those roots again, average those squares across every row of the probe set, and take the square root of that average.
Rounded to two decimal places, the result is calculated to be 1.99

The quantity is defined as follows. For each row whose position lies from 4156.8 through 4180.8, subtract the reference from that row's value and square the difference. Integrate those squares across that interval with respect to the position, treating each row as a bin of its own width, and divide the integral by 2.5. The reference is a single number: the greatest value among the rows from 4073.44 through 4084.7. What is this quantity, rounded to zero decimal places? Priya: 2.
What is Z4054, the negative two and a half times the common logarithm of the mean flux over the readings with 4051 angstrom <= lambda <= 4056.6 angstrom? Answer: -1.51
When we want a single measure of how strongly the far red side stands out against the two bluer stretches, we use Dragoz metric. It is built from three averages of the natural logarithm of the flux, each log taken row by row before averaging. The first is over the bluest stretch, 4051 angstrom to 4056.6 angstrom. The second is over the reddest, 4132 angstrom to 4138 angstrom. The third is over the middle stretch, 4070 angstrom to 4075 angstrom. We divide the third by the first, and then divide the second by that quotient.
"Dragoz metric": 1.42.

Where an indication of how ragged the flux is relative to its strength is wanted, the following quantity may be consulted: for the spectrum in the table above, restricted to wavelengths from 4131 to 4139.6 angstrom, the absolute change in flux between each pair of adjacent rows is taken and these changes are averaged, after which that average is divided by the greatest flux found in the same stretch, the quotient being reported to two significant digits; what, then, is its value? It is 0.030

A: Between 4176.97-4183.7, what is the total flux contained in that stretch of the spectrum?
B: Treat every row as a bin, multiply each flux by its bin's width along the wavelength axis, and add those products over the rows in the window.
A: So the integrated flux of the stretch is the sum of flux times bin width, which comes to 26.4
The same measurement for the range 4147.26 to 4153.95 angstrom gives 27.5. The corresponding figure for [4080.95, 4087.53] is 27.7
